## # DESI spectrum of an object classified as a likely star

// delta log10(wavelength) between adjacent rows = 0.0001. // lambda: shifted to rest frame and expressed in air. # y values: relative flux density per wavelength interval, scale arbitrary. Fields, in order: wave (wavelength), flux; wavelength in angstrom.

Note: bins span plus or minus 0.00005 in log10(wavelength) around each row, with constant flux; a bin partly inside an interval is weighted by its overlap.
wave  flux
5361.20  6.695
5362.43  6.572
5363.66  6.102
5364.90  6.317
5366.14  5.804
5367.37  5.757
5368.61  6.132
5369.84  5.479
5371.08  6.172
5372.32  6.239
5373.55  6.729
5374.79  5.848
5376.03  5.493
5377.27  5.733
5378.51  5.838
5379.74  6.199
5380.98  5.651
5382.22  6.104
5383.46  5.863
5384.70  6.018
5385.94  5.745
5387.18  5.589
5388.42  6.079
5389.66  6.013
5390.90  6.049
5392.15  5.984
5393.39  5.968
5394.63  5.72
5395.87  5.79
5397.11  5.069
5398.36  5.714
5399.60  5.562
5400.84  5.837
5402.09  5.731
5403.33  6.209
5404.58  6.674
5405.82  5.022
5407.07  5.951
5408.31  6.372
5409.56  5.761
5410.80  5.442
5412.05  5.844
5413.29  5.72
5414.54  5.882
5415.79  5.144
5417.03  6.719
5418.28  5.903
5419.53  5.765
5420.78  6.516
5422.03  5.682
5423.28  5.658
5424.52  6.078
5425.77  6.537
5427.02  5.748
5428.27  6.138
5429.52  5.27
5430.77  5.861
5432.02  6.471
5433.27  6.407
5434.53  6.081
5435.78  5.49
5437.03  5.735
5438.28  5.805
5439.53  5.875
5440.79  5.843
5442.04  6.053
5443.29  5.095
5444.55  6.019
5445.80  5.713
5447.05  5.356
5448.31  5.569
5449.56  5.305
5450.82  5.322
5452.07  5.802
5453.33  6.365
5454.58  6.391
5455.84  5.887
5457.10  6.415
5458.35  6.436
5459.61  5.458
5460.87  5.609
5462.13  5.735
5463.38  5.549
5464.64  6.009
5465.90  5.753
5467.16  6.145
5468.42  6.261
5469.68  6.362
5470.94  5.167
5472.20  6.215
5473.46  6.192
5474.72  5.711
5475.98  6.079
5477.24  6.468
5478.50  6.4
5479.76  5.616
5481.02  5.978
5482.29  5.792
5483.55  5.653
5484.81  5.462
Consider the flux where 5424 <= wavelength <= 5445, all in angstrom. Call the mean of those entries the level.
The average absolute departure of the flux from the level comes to 0.29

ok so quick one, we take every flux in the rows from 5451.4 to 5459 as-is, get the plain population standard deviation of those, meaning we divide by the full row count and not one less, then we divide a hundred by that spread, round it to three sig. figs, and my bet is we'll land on 378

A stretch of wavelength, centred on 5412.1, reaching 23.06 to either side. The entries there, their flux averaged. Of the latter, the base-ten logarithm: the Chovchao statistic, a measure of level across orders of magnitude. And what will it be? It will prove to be 0.771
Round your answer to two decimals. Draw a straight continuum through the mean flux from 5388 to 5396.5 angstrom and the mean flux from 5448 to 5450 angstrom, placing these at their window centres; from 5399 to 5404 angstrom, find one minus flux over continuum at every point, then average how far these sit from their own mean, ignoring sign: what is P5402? 0.03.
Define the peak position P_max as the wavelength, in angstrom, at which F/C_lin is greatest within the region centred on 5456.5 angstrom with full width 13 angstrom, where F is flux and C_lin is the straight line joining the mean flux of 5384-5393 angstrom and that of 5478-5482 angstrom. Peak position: 5458.35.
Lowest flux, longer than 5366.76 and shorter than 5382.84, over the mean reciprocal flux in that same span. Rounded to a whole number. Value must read 33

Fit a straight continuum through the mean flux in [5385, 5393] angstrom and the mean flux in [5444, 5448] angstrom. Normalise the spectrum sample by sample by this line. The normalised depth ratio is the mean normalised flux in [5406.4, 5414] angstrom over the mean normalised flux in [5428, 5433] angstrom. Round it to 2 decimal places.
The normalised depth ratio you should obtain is 0.97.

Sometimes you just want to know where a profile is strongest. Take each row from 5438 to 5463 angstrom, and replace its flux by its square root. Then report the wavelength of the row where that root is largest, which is 5458.35 angstrom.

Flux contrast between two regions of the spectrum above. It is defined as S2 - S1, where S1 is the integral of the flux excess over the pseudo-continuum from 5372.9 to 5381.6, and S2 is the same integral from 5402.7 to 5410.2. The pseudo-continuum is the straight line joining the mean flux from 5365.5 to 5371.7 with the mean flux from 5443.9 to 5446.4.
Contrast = 0.47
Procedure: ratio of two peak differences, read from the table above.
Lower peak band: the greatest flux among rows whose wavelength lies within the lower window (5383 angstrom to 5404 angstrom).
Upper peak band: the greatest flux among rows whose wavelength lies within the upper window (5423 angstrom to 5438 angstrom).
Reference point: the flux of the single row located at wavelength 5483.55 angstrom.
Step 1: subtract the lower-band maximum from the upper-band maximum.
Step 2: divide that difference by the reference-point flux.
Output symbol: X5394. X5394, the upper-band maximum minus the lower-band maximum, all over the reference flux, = 0.06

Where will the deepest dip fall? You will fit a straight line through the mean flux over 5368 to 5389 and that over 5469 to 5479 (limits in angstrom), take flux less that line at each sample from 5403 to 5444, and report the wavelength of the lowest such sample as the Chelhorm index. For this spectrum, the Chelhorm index 5405.82 angstrom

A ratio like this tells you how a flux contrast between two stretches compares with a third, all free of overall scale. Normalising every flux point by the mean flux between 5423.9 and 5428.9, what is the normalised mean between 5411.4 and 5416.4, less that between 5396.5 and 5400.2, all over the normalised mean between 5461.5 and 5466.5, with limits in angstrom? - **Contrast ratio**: 0.035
